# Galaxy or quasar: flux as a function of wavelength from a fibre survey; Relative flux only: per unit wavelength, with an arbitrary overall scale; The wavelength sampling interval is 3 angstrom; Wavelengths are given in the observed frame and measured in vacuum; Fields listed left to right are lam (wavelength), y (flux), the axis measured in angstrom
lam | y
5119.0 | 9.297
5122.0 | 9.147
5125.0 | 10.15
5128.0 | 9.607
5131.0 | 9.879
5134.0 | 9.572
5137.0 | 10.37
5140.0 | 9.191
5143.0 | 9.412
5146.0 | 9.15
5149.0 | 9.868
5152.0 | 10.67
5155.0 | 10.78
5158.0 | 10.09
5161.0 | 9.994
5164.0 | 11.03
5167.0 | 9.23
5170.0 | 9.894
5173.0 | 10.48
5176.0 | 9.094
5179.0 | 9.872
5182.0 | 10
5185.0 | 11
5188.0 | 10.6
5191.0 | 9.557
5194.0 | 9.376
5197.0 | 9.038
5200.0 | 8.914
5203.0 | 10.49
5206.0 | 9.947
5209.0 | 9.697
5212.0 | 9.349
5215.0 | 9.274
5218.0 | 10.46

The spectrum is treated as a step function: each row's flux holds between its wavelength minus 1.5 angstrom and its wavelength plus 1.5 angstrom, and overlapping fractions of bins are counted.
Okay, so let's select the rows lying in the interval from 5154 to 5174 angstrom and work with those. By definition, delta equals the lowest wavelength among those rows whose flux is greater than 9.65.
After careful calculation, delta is 5155.0 angstrom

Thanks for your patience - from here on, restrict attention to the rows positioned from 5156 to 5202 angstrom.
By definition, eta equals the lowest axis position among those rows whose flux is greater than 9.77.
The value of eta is 5158.0 angstrom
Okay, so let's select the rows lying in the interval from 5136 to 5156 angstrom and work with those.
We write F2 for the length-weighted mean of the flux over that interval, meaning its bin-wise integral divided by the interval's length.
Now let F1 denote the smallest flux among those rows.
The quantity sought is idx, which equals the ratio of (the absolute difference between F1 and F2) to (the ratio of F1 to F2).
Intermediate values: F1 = 9.15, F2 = 9.9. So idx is 0.8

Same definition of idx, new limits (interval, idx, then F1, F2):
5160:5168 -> 1.0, 9.23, 10.1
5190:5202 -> 0.4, 8.914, 9.3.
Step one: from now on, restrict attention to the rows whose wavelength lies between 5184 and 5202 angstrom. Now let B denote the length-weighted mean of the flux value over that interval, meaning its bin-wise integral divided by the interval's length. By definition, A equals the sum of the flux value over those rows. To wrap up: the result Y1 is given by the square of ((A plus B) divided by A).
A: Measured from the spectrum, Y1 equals 1.36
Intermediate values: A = 58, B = 9.7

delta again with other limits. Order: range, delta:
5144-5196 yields 5149.0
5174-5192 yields 5179.0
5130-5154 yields 5131.0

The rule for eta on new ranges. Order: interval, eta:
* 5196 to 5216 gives 5203.0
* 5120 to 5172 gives 5125.0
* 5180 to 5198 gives 5182.0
